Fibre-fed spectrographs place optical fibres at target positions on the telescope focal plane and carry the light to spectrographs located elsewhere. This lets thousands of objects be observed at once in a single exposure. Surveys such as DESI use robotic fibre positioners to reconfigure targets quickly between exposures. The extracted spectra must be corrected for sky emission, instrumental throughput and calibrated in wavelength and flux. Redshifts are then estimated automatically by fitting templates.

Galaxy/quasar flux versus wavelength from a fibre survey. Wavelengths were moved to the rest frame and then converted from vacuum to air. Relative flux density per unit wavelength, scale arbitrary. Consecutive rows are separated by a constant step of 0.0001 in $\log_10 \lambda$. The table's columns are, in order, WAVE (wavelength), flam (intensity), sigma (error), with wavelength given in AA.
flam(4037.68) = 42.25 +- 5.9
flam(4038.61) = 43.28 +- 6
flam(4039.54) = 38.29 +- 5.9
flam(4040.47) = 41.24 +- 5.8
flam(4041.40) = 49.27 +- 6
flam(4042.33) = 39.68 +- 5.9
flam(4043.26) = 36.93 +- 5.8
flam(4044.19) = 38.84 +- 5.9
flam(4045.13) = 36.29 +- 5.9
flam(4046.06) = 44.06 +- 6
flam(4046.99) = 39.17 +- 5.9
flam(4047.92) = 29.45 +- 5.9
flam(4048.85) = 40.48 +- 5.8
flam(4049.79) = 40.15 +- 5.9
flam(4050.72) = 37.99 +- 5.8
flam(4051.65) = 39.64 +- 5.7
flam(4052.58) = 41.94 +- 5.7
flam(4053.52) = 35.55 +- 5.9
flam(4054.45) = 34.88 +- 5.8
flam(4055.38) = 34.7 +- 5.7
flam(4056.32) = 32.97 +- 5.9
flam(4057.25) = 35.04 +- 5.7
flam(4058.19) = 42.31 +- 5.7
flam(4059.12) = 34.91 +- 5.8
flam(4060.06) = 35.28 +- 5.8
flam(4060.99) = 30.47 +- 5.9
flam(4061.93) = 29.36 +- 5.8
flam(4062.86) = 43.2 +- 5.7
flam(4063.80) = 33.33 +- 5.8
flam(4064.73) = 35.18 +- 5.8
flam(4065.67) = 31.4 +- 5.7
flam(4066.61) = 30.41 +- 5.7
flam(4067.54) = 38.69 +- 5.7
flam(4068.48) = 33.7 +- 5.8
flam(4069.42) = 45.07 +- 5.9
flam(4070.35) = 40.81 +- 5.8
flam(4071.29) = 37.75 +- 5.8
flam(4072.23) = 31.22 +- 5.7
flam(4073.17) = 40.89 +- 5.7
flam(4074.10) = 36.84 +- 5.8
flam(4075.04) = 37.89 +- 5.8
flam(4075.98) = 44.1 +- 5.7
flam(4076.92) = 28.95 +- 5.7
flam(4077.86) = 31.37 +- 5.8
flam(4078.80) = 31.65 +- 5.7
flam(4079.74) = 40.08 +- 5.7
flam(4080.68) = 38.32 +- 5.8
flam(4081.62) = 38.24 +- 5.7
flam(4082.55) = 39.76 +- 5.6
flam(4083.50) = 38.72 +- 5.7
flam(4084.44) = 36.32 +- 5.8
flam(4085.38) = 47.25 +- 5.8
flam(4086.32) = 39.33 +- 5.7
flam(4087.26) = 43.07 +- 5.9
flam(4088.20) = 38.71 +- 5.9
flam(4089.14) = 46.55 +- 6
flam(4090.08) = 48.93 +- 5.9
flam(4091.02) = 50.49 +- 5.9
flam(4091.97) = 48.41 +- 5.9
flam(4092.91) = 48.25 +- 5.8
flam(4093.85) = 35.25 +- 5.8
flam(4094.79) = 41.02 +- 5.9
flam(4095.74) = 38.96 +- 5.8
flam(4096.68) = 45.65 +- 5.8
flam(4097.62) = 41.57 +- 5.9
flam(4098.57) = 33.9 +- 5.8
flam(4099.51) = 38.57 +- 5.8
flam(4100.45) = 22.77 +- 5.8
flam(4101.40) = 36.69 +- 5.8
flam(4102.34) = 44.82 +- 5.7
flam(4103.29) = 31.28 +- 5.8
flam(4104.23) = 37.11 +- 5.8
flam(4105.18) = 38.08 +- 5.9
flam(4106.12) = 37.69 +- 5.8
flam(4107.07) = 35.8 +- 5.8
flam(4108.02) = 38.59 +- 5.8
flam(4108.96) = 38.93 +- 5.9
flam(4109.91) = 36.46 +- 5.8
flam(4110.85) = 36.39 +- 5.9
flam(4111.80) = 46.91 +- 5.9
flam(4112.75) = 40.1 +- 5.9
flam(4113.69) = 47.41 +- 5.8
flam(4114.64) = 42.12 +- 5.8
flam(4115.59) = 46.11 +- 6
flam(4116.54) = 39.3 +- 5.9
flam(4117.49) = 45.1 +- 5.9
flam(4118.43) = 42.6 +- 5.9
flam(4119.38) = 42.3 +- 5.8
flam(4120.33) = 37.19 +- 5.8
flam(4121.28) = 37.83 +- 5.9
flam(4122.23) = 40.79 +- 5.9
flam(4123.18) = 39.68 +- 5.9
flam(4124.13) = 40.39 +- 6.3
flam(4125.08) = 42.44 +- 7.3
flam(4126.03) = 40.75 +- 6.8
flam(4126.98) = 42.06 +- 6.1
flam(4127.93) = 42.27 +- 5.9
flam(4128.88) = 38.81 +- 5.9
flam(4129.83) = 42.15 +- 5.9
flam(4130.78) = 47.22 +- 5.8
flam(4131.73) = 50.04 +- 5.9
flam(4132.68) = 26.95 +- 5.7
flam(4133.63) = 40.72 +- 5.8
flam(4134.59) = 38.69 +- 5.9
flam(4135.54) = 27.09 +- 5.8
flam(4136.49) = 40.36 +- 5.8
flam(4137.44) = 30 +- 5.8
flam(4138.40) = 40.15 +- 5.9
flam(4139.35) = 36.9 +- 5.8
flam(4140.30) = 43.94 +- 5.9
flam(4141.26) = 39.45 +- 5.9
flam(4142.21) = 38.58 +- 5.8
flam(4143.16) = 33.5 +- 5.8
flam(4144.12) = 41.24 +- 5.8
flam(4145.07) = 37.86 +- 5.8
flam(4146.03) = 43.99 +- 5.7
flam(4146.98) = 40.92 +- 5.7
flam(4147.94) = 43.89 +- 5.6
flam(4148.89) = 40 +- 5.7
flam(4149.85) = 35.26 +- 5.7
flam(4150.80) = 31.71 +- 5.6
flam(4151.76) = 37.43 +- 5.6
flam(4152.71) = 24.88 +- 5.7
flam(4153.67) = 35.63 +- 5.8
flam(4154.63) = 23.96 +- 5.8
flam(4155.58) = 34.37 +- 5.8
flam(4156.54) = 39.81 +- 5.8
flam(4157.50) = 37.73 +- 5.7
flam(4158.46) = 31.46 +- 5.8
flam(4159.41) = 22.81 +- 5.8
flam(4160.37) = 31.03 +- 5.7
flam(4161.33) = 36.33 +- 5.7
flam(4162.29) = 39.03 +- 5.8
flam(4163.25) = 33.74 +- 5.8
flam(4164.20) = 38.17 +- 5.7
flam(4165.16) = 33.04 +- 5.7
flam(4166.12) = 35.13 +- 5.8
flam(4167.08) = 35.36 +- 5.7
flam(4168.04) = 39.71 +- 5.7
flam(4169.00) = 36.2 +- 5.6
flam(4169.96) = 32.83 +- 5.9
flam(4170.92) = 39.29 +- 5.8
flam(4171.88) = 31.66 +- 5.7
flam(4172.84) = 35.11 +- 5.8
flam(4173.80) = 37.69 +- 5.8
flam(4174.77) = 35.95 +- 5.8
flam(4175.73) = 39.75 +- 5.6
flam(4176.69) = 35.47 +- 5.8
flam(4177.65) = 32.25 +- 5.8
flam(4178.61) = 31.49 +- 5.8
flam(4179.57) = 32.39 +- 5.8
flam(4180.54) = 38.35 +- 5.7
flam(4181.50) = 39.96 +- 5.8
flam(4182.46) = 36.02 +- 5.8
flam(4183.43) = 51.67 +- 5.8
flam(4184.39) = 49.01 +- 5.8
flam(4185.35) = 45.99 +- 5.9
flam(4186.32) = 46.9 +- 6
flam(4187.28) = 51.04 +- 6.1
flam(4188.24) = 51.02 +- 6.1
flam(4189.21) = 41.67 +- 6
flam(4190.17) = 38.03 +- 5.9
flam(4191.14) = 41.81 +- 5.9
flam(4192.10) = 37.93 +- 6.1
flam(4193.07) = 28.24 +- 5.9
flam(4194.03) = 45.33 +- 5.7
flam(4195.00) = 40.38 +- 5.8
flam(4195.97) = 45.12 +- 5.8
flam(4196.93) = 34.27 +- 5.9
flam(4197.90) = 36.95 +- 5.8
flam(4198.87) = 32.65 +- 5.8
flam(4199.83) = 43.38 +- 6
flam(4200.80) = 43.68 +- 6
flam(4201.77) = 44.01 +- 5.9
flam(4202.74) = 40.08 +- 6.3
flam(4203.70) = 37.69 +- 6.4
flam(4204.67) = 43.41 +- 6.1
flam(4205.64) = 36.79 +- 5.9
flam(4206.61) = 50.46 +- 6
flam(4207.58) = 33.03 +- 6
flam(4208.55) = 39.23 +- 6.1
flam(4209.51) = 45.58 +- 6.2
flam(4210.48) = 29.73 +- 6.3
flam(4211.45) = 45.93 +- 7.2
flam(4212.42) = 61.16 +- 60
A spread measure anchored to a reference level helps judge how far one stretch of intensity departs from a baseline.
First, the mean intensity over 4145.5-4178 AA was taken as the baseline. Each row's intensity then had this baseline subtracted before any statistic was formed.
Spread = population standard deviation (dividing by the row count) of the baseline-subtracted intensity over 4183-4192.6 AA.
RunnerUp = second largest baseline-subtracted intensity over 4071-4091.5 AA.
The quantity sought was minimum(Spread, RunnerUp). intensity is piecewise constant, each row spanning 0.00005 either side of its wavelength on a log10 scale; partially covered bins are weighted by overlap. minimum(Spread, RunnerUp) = 5.1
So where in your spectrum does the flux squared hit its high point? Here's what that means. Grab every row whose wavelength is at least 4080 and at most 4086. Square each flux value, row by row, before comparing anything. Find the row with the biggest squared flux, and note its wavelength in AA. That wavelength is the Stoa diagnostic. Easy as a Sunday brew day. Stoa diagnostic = 4085.38 AA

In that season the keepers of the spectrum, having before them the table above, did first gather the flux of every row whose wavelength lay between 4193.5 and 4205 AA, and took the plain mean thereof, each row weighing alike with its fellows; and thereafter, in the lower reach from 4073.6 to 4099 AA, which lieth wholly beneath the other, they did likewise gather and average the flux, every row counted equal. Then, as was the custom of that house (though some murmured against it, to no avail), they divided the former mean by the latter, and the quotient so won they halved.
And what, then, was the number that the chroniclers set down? 0.50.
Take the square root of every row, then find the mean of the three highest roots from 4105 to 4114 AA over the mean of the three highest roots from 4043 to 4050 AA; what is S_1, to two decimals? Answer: 1.04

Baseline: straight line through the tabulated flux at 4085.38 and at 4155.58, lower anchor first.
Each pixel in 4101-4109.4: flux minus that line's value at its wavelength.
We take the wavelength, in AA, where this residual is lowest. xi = 4103.29 AA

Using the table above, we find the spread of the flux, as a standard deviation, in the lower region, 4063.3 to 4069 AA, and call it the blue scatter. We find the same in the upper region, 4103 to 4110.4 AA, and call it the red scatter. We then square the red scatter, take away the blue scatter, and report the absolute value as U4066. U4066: 3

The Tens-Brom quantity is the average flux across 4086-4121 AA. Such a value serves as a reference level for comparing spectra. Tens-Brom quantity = 40.6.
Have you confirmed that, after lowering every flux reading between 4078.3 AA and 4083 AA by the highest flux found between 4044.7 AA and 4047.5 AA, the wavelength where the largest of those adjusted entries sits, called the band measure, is 4079.74 AA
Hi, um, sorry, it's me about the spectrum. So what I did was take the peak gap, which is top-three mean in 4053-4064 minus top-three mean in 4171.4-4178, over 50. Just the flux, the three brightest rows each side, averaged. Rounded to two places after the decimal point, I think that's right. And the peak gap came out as 0.05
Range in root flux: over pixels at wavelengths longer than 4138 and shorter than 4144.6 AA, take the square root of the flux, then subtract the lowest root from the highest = 0.8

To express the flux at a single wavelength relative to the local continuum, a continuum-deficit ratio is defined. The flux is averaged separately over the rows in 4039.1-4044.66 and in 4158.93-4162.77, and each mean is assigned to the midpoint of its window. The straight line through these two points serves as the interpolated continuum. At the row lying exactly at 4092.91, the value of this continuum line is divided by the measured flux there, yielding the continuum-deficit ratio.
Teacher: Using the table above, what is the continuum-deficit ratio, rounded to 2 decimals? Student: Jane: 0.77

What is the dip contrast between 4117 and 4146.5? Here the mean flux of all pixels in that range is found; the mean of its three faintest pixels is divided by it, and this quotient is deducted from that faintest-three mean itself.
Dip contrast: 27.3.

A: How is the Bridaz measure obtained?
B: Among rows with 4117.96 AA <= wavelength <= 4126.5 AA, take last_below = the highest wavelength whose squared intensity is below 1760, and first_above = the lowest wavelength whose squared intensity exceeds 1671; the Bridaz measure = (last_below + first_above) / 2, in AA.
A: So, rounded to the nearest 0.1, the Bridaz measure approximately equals 4122.2 AA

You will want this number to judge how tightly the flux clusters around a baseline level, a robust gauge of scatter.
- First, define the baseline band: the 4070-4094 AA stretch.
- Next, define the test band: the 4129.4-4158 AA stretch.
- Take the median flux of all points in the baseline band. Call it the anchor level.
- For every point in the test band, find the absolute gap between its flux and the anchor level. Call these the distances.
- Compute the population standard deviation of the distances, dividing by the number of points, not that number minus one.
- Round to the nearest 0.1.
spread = 4.3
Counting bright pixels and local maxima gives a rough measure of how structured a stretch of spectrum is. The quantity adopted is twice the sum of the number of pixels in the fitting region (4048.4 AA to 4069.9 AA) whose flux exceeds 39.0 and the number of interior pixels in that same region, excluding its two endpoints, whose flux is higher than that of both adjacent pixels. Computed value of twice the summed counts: 26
